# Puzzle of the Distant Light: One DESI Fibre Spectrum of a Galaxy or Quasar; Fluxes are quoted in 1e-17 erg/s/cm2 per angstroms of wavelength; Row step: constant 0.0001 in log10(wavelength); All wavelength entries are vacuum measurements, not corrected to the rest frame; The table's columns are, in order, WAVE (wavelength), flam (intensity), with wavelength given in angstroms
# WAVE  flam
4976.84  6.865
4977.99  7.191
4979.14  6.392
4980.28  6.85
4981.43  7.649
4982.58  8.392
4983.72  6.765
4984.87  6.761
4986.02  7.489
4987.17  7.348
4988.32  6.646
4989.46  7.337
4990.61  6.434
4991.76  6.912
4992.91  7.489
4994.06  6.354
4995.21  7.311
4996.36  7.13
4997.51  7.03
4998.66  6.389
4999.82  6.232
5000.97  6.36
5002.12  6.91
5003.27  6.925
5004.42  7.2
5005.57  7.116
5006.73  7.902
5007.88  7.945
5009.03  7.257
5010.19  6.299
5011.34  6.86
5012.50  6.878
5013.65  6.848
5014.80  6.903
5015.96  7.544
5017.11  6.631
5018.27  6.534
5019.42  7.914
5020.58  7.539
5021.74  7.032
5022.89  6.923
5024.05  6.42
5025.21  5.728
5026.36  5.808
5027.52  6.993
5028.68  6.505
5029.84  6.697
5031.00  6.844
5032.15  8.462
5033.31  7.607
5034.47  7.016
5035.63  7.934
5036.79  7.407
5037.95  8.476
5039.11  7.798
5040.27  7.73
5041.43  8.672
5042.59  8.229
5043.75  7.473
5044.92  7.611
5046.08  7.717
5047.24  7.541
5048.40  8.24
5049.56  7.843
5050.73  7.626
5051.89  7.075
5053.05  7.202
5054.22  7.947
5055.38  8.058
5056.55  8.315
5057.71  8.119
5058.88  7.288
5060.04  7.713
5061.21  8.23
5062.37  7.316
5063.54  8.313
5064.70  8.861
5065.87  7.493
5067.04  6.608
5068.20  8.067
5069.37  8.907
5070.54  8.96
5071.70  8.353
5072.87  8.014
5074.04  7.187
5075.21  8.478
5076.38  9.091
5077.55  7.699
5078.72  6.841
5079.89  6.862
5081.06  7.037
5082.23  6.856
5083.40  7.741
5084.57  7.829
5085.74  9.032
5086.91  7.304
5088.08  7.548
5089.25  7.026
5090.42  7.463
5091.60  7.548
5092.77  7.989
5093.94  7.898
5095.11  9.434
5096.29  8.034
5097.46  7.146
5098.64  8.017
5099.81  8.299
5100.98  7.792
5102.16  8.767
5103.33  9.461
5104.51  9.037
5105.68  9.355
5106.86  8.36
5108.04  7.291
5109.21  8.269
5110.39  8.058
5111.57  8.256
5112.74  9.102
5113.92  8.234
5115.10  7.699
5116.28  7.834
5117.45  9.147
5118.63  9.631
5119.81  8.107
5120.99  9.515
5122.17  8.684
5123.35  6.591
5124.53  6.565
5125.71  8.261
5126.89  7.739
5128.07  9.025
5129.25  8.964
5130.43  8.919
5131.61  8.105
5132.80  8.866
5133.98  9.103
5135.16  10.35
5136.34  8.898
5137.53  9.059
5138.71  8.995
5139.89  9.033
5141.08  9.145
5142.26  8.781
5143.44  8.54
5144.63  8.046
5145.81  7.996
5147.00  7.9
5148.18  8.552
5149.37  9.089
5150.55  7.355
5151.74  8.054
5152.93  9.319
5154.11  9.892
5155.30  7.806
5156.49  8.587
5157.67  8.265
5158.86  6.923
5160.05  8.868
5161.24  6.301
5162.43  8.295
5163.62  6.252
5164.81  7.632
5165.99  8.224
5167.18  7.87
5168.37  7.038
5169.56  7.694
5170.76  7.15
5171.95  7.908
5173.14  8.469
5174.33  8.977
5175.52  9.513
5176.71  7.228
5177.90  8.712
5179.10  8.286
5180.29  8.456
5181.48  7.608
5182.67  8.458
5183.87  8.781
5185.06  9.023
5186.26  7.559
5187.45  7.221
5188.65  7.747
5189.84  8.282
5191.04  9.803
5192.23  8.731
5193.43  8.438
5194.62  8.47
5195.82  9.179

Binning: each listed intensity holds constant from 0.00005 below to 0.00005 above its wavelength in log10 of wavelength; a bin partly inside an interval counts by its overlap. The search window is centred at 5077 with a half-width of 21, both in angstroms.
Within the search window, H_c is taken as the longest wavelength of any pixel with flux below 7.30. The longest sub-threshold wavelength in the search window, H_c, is 5097.46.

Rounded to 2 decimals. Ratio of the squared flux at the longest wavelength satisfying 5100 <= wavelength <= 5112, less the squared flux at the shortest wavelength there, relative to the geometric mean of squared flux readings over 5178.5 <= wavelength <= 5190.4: 0.11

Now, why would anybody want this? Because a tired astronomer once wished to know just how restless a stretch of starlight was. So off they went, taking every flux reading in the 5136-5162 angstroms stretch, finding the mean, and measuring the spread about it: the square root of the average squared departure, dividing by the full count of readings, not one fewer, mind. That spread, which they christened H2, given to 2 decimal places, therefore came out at 0.82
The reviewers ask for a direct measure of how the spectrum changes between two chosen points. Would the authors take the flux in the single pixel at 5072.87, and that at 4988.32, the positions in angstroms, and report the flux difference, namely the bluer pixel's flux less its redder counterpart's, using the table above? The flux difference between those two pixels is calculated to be -1.4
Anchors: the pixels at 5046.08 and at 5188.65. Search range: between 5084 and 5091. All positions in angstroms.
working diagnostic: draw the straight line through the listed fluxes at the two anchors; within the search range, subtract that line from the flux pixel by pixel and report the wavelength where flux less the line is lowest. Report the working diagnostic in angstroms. 5089.25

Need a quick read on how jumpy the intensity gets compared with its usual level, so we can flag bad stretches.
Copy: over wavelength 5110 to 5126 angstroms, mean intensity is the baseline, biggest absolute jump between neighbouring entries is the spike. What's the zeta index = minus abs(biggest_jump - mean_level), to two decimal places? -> -6.17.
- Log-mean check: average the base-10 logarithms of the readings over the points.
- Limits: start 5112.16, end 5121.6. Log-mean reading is 0.936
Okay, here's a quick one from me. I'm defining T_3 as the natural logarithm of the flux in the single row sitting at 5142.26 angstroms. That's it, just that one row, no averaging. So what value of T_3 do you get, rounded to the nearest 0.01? 2.17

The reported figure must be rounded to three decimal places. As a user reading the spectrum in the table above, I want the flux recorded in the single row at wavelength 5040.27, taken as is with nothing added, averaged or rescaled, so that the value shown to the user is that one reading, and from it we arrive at 7.730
